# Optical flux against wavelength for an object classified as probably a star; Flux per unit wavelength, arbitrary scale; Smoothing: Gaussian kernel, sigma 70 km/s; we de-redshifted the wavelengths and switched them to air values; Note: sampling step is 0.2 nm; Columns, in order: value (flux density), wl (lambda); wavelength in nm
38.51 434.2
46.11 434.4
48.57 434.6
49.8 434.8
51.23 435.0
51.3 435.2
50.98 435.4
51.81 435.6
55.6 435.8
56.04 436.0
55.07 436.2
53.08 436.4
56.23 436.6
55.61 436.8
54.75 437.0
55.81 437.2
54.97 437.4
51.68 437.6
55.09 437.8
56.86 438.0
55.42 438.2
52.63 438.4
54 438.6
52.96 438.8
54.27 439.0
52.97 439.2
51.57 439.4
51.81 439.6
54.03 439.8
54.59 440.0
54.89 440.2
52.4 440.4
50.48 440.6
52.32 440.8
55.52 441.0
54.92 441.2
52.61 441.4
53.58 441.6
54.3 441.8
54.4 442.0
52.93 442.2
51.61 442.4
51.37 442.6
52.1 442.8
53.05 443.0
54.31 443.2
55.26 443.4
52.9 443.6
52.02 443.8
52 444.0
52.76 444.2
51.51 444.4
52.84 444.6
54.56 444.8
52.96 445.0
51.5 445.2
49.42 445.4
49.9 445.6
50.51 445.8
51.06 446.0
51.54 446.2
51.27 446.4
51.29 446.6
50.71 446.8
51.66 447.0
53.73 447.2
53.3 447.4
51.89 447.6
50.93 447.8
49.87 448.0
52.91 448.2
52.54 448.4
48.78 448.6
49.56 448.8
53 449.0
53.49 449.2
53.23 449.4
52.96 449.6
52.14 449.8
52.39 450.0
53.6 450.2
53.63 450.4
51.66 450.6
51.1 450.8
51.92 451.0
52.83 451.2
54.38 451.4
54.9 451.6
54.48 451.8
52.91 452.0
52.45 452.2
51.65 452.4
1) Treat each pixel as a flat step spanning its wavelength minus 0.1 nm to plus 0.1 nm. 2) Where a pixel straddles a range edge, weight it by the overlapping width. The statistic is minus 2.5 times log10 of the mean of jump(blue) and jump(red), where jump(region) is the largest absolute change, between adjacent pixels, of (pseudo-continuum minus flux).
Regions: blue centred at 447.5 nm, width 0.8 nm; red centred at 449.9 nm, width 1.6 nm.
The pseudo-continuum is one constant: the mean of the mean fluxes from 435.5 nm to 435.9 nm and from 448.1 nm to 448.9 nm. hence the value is -0.6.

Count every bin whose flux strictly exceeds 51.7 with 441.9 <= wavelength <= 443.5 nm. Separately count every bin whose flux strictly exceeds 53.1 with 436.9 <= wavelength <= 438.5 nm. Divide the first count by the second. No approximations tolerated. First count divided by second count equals 1.00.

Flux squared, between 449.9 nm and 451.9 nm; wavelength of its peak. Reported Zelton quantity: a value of 451.6 nm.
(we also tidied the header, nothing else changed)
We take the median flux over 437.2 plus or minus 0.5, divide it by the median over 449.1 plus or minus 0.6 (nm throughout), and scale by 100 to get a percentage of 104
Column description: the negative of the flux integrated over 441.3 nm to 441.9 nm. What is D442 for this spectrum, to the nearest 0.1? -32.1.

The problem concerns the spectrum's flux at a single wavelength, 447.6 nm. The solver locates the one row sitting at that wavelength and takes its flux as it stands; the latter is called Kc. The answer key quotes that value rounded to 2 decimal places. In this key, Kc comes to 51.89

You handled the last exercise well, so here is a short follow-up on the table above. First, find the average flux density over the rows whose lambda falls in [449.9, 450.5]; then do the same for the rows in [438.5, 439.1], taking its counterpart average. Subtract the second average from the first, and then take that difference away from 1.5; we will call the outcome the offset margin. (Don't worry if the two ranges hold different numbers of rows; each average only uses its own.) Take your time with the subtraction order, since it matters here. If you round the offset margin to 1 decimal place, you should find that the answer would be 2.0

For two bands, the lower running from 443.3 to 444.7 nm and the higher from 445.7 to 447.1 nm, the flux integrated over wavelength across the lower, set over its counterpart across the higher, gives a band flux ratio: 1.03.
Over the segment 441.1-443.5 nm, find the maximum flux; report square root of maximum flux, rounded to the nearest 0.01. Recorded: 7.43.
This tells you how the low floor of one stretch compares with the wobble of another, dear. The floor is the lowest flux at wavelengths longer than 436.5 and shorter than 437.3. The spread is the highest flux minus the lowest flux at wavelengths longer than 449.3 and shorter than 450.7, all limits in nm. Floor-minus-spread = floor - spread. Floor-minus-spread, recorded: 52.8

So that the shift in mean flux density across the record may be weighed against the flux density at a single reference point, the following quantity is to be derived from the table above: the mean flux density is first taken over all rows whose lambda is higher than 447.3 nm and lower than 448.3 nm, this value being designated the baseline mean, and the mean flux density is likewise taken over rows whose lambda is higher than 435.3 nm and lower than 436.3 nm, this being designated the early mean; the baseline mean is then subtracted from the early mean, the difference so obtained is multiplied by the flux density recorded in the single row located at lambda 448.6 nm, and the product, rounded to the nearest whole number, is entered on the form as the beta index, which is 103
